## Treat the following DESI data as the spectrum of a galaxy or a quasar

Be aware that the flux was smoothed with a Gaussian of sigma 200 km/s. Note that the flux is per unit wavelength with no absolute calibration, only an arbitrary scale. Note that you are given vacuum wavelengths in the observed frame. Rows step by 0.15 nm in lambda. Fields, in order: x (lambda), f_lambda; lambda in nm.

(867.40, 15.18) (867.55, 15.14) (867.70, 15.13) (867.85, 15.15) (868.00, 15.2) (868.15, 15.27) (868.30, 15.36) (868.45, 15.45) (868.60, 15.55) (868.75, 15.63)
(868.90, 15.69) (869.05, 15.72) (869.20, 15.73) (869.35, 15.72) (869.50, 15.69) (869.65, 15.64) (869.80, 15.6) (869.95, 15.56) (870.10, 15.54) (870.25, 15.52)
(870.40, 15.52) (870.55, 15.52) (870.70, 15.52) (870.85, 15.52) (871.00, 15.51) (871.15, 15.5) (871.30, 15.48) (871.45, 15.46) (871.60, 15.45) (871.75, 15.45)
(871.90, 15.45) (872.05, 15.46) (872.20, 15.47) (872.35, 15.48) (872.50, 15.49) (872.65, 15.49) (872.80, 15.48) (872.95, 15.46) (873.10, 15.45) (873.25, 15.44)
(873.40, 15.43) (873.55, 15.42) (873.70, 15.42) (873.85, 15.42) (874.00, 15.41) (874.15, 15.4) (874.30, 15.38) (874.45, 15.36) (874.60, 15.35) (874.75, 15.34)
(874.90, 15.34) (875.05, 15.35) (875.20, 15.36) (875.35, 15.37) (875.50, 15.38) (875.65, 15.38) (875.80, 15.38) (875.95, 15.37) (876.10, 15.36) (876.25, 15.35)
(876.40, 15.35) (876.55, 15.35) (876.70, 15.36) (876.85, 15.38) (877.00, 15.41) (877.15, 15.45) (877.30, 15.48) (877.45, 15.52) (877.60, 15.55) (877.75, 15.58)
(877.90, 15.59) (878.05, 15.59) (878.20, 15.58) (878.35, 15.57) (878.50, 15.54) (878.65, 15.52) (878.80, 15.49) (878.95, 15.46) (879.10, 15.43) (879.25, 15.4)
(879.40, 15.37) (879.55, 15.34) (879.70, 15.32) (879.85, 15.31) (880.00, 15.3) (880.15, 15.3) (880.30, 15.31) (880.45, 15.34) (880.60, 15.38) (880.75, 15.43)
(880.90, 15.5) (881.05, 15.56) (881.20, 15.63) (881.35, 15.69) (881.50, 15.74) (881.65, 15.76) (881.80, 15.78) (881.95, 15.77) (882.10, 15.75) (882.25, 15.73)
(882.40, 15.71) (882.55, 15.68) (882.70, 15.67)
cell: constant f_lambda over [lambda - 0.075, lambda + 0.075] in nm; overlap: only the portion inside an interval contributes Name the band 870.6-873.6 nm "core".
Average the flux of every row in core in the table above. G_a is 15.47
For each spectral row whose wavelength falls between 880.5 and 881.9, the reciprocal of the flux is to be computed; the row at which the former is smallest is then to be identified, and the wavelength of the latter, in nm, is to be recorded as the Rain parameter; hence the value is 881.80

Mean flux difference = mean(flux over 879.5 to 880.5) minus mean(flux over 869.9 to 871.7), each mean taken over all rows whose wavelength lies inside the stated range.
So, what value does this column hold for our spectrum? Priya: -0.191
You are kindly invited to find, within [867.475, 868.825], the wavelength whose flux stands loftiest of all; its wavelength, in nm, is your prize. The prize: 868.75 nm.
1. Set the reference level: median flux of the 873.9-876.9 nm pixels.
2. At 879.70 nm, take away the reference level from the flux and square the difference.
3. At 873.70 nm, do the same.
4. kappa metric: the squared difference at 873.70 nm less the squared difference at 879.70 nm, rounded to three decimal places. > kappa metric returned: 0.002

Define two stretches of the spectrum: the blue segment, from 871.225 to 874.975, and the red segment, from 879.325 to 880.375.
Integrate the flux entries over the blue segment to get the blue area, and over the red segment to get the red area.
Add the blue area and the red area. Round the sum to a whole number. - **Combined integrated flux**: 74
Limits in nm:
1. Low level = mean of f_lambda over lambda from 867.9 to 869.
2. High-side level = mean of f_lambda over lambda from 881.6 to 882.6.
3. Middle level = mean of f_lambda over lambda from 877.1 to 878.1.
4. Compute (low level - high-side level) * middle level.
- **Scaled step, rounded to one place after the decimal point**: -4.5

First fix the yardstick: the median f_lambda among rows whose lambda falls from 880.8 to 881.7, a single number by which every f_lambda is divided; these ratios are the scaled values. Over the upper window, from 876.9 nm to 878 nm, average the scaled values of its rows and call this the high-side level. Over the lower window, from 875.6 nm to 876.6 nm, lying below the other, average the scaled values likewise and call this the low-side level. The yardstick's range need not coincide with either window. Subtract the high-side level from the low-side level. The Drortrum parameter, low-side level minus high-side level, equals -0.009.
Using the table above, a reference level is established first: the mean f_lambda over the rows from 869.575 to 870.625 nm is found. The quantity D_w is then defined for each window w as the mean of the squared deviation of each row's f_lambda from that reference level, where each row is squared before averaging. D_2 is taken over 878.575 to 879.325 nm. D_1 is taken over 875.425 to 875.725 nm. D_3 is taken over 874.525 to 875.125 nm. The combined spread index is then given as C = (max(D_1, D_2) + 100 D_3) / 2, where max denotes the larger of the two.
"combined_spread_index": 2.3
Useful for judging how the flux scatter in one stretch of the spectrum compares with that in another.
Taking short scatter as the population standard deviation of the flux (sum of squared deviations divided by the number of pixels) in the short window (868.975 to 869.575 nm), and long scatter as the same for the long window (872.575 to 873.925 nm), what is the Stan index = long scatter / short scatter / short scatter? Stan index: 111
